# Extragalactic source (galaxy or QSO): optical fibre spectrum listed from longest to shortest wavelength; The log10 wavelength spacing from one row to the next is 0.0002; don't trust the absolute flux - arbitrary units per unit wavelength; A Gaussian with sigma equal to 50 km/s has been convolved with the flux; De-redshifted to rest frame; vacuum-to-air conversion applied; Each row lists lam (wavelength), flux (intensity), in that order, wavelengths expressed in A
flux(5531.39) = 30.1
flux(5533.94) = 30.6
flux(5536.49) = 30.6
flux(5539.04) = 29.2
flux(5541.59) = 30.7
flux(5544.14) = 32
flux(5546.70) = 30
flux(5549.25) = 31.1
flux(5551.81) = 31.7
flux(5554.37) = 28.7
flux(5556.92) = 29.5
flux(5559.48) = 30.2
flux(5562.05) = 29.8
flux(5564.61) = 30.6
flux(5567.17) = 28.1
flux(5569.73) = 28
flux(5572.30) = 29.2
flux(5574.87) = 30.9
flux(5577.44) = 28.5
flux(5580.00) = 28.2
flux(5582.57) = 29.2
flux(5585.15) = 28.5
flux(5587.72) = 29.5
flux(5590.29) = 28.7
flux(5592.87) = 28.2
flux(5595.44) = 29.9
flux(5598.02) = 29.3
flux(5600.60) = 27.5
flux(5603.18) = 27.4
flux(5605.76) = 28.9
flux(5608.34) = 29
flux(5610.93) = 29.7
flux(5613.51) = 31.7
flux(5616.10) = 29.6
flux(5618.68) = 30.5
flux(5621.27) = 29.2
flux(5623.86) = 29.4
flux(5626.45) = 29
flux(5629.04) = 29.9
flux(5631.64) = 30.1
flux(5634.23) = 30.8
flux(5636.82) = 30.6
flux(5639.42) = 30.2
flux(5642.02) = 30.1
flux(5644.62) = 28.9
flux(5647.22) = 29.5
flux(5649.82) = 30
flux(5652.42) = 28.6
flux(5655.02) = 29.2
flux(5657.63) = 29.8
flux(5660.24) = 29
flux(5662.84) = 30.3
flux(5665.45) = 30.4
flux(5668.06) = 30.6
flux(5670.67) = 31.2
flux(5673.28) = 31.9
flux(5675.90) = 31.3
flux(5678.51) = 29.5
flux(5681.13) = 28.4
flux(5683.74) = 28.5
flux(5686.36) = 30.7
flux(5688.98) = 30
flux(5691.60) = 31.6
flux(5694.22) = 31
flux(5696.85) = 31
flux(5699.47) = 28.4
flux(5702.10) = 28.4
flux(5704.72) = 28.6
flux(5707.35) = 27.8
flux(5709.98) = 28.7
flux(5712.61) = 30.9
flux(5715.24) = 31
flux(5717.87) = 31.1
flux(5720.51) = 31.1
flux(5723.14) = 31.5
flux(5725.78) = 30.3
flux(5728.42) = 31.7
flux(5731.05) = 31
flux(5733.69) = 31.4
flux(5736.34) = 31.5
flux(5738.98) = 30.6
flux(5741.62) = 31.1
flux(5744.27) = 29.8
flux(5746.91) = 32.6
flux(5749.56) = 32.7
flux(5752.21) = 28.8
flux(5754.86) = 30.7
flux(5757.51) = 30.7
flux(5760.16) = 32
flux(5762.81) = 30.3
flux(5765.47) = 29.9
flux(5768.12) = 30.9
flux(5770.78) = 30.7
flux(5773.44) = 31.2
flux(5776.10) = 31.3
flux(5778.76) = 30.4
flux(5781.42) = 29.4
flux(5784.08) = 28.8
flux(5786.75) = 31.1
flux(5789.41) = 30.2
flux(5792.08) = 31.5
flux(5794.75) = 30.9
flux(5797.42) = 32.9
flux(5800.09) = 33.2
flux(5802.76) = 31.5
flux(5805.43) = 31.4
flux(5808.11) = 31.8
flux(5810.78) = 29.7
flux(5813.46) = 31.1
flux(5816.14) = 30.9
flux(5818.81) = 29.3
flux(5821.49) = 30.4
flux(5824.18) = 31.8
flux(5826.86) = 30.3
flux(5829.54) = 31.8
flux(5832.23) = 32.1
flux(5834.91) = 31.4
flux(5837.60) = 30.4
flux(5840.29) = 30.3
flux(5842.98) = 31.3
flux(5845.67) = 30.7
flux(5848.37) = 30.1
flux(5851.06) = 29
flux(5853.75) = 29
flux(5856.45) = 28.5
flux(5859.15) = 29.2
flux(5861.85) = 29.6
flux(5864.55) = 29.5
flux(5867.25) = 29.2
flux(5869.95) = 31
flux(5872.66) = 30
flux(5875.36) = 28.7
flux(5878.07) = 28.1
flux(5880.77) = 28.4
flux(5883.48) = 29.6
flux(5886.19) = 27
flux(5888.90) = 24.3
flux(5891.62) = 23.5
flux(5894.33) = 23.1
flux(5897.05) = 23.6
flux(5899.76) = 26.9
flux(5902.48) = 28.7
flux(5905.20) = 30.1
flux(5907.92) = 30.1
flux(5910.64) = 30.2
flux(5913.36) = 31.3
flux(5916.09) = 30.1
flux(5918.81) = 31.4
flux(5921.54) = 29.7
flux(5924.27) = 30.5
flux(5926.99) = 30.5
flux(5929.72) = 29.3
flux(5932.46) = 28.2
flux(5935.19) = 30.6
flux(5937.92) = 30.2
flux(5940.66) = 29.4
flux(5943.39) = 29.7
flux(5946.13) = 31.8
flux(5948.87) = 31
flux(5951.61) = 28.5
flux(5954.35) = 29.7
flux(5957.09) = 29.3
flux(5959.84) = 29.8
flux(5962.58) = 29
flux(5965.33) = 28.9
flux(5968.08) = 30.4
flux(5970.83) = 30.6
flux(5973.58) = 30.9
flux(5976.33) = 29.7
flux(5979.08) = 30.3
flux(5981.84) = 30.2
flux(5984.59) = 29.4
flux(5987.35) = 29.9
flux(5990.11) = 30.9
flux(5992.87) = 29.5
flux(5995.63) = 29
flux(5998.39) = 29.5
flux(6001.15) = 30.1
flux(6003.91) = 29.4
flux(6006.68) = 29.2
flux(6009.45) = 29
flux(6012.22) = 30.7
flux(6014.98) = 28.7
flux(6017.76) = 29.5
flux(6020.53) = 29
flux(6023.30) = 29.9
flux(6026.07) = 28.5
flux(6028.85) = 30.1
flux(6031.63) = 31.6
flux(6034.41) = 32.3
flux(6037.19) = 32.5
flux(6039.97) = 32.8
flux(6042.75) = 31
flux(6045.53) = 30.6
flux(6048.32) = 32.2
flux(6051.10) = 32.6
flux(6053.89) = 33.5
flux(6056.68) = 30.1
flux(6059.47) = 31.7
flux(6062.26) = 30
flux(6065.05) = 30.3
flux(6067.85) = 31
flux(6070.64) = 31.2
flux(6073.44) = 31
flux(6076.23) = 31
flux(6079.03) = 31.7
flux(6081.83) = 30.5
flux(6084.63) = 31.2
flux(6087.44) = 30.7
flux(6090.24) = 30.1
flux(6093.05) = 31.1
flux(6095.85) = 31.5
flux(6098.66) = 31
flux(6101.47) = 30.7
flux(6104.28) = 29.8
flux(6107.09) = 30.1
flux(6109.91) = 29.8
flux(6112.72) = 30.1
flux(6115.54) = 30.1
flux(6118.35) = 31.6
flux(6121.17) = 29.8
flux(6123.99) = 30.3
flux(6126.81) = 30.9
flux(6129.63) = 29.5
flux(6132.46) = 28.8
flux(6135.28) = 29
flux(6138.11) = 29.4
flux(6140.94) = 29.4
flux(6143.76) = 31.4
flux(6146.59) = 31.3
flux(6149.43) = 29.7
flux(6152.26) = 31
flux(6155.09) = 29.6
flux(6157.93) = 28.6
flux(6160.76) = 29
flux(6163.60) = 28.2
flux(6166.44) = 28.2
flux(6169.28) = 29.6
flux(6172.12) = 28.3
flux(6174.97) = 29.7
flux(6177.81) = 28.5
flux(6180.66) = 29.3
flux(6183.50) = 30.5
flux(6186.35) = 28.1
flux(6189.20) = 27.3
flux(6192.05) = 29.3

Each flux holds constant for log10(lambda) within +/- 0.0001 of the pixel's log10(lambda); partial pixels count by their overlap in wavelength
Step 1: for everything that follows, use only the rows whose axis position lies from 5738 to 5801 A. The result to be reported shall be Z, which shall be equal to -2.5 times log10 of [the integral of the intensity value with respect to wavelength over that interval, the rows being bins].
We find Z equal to -8.22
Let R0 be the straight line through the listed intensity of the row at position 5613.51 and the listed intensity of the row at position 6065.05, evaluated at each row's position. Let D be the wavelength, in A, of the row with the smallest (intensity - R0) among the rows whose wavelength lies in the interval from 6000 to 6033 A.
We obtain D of 6026.07 A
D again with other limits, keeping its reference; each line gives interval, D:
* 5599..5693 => 5603.18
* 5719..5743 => 5725.78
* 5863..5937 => 5894.33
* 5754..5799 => 5784.08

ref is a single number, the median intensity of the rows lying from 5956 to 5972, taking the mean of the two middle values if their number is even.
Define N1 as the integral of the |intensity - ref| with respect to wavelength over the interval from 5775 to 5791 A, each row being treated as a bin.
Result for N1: 15.3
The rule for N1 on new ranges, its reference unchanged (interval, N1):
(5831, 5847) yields 23.6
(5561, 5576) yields 15.1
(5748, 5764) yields 25.5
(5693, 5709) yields 20.9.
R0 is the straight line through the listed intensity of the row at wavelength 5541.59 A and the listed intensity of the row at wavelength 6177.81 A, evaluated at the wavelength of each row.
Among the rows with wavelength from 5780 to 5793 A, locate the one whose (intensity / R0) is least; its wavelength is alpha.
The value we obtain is 5784.08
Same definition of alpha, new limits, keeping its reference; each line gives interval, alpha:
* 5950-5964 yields 5951.61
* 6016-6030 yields 6026.07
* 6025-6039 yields 6026.07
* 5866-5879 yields 5878.07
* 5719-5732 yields 5725.78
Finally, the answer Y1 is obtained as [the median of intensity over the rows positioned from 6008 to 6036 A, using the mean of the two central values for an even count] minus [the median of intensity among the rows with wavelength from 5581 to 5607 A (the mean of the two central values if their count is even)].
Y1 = 0.9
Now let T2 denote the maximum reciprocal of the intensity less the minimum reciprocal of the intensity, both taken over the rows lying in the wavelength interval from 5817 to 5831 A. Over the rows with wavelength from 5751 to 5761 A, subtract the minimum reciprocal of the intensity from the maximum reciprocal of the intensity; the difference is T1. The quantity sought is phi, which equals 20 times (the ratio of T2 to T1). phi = 15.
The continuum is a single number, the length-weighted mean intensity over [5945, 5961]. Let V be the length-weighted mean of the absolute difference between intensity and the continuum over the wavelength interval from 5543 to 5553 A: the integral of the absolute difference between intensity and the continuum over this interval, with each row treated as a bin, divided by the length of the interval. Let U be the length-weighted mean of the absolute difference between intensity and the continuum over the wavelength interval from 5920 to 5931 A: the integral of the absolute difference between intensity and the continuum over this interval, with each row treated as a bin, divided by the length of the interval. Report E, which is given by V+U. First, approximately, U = 0.5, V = 1.20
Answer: 1.7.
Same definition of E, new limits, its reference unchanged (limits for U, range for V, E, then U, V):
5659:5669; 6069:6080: 1.8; 0.6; 1.22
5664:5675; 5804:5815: 2.2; 1.0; 1.15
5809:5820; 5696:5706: 2.2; 0.8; 1.41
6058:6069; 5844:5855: 1.5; 0.8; 0.72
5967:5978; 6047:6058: 2.7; 0.6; 2.13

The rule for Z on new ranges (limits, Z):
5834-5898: -8.16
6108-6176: -8.26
